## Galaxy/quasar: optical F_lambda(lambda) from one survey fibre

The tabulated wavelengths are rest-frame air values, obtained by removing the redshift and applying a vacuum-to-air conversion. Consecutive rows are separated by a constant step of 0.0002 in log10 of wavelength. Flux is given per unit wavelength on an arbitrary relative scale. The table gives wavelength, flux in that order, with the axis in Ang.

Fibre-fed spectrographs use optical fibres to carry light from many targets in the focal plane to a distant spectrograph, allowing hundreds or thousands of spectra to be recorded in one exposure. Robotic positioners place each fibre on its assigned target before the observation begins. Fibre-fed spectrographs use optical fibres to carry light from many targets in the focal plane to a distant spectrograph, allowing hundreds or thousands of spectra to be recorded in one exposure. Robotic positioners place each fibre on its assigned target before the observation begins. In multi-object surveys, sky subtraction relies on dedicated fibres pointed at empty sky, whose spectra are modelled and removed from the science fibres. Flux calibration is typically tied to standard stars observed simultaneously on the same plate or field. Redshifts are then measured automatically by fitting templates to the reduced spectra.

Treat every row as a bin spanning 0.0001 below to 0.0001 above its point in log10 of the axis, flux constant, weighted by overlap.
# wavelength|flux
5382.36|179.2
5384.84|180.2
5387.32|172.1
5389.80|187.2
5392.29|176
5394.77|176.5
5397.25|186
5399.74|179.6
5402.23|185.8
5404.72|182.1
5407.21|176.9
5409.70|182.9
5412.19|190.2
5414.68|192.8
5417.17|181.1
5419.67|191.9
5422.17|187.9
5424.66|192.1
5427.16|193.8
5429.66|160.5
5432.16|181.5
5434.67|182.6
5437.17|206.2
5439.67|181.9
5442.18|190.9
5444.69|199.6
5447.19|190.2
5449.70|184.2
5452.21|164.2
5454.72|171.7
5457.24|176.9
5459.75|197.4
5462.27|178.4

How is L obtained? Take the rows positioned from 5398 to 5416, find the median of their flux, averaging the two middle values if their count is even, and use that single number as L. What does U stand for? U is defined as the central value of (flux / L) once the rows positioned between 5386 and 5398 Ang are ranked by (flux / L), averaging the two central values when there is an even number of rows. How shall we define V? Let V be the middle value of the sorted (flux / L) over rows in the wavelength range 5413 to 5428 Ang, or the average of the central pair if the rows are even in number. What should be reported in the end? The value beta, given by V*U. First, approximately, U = 0.97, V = 1.05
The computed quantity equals 1.01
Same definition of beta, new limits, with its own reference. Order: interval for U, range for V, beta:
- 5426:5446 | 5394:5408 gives 1.01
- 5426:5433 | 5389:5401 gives 0.97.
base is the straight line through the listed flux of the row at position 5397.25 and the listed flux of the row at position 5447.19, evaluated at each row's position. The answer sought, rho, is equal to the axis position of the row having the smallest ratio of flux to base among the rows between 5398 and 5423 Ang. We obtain 5407.21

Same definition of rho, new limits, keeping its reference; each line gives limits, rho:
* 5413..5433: 5429.66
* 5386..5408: 5387.32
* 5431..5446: 5439.67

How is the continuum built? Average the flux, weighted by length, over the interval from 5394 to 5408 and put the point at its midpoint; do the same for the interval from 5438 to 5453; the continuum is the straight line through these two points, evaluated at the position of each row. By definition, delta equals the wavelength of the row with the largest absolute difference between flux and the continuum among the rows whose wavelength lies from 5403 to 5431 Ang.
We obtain 5429.66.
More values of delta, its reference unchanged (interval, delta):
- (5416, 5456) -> 5429.66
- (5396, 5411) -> 5407.21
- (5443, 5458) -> 5452.21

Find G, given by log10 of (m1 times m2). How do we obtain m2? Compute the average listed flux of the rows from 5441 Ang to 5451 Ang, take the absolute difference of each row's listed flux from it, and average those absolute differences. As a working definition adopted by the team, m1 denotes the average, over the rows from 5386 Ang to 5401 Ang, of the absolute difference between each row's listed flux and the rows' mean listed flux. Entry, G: 1.29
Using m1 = 5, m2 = 4.2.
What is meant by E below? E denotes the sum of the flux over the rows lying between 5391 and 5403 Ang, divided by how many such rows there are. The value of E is 181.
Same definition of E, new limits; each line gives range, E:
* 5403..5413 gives 183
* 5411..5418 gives 188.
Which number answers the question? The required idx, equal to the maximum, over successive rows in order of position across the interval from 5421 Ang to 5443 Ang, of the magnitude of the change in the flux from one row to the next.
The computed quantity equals 33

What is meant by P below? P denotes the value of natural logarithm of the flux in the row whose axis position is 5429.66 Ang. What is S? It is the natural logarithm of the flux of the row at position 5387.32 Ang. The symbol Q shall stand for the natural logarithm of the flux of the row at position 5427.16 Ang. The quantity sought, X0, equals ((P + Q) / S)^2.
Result 4.04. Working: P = 5.08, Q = 5.27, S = 5.148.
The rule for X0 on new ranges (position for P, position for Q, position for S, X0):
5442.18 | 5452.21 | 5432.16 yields 3.96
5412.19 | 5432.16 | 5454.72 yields 4.12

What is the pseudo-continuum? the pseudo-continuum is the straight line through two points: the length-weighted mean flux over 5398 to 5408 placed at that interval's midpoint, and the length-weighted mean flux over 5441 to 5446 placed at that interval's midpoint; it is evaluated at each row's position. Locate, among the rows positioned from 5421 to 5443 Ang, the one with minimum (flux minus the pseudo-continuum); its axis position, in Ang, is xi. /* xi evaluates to 5429.66 Ang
